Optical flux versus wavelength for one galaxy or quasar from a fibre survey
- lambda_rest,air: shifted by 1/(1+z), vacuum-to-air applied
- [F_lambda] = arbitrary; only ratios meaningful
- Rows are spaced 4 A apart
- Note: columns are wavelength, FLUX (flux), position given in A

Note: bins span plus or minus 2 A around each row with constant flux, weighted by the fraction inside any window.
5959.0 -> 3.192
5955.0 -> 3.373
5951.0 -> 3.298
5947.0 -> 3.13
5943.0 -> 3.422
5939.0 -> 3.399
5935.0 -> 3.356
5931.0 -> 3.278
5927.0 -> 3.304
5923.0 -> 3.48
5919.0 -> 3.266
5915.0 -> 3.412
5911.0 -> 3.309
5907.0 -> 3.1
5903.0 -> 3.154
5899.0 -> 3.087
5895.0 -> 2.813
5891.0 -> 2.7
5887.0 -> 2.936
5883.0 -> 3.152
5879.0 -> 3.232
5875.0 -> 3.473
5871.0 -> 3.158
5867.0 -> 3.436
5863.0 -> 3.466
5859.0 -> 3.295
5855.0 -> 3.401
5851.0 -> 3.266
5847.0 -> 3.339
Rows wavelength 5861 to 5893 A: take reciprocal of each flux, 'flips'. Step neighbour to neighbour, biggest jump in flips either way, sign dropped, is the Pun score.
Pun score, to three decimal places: 0.030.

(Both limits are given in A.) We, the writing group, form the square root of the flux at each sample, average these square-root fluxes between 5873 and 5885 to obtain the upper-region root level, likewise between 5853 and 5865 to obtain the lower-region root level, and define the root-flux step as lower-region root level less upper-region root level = 0.028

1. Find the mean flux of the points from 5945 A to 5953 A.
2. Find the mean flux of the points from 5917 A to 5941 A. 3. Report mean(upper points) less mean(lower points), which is -0.13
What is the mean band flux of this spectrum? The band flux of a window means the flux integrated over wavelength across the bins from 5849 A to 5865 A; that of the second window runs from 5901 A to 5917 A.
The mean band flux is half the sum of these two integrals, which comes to 53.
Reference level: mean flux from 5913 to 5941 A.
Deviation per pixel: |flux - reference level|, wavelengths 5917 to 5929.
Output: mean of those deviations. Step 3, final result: 0.09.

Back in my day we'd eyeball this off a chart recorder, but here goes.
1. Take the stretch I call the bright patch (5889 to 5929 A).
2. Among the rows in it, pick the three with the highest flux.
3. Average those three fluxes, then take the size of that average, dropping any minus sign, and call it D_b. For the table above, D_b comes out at 3.40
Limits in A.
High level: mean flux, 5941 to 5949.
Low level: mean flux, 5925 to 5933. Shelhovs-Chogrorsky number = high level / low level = 1.00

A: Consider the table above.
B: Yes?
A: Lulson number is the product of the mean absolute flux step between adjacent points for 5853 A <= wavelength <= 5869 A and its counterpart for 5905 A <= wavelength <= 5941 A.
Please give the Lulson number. 0.013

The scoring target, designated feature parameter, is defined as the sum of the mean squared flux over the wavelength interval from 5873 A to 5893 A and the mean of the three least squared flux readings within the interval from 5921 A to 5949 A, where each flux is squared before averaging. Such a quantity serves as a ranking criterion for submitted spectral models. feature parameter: 20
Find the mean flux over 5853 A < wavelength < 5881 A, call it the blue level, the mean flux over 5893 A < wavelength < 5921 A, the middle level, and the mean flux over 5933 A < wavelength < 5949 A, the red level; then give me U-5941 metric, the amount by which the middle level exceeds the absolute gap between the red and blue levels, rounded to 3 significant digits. 3.14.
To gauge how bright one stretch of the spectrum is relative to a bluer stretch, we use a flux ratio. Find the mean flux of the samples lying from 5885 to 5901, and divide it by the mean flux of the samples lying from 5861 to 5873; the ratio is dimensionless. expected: 0.86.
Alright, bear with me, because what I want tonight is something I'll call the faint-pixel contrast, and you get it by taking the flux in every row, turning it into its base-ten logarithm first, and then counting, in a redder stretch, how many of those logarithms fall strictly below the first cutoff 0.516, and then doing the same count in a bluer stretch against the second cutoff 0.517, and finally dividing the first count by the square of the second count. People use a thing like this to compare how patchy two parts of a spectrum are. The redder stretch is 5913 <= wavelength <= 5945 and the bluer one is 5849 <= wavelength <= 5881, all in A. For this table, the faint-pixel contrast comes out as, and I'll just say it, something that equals 0.222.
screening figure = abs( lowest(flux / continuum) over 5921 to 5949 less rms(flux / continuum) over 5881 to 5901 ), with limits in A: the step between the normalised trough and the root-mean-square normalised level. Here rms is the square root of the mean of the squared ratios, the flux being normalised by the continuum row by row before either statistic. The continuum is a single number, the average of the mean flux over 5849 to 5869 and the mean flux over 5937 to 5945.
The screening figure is 0.06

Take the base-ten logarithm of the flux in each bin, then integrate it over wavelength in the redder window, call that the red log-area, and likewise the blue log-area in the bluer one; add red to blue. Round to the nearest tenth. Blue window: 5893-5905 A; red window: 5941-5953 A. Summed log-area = 11.9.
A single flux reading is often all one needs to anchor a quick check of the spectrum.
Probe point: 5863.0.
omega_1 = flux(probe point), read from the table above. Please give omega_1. 3.466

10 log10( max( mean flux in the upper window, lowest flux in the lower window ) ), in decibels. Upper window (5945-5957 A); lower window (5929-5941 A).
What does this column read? 5.16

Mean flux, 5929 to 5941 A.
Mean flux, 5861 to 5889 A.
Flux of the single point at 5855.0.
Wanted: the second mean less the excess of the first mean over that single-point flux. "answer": 3.32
